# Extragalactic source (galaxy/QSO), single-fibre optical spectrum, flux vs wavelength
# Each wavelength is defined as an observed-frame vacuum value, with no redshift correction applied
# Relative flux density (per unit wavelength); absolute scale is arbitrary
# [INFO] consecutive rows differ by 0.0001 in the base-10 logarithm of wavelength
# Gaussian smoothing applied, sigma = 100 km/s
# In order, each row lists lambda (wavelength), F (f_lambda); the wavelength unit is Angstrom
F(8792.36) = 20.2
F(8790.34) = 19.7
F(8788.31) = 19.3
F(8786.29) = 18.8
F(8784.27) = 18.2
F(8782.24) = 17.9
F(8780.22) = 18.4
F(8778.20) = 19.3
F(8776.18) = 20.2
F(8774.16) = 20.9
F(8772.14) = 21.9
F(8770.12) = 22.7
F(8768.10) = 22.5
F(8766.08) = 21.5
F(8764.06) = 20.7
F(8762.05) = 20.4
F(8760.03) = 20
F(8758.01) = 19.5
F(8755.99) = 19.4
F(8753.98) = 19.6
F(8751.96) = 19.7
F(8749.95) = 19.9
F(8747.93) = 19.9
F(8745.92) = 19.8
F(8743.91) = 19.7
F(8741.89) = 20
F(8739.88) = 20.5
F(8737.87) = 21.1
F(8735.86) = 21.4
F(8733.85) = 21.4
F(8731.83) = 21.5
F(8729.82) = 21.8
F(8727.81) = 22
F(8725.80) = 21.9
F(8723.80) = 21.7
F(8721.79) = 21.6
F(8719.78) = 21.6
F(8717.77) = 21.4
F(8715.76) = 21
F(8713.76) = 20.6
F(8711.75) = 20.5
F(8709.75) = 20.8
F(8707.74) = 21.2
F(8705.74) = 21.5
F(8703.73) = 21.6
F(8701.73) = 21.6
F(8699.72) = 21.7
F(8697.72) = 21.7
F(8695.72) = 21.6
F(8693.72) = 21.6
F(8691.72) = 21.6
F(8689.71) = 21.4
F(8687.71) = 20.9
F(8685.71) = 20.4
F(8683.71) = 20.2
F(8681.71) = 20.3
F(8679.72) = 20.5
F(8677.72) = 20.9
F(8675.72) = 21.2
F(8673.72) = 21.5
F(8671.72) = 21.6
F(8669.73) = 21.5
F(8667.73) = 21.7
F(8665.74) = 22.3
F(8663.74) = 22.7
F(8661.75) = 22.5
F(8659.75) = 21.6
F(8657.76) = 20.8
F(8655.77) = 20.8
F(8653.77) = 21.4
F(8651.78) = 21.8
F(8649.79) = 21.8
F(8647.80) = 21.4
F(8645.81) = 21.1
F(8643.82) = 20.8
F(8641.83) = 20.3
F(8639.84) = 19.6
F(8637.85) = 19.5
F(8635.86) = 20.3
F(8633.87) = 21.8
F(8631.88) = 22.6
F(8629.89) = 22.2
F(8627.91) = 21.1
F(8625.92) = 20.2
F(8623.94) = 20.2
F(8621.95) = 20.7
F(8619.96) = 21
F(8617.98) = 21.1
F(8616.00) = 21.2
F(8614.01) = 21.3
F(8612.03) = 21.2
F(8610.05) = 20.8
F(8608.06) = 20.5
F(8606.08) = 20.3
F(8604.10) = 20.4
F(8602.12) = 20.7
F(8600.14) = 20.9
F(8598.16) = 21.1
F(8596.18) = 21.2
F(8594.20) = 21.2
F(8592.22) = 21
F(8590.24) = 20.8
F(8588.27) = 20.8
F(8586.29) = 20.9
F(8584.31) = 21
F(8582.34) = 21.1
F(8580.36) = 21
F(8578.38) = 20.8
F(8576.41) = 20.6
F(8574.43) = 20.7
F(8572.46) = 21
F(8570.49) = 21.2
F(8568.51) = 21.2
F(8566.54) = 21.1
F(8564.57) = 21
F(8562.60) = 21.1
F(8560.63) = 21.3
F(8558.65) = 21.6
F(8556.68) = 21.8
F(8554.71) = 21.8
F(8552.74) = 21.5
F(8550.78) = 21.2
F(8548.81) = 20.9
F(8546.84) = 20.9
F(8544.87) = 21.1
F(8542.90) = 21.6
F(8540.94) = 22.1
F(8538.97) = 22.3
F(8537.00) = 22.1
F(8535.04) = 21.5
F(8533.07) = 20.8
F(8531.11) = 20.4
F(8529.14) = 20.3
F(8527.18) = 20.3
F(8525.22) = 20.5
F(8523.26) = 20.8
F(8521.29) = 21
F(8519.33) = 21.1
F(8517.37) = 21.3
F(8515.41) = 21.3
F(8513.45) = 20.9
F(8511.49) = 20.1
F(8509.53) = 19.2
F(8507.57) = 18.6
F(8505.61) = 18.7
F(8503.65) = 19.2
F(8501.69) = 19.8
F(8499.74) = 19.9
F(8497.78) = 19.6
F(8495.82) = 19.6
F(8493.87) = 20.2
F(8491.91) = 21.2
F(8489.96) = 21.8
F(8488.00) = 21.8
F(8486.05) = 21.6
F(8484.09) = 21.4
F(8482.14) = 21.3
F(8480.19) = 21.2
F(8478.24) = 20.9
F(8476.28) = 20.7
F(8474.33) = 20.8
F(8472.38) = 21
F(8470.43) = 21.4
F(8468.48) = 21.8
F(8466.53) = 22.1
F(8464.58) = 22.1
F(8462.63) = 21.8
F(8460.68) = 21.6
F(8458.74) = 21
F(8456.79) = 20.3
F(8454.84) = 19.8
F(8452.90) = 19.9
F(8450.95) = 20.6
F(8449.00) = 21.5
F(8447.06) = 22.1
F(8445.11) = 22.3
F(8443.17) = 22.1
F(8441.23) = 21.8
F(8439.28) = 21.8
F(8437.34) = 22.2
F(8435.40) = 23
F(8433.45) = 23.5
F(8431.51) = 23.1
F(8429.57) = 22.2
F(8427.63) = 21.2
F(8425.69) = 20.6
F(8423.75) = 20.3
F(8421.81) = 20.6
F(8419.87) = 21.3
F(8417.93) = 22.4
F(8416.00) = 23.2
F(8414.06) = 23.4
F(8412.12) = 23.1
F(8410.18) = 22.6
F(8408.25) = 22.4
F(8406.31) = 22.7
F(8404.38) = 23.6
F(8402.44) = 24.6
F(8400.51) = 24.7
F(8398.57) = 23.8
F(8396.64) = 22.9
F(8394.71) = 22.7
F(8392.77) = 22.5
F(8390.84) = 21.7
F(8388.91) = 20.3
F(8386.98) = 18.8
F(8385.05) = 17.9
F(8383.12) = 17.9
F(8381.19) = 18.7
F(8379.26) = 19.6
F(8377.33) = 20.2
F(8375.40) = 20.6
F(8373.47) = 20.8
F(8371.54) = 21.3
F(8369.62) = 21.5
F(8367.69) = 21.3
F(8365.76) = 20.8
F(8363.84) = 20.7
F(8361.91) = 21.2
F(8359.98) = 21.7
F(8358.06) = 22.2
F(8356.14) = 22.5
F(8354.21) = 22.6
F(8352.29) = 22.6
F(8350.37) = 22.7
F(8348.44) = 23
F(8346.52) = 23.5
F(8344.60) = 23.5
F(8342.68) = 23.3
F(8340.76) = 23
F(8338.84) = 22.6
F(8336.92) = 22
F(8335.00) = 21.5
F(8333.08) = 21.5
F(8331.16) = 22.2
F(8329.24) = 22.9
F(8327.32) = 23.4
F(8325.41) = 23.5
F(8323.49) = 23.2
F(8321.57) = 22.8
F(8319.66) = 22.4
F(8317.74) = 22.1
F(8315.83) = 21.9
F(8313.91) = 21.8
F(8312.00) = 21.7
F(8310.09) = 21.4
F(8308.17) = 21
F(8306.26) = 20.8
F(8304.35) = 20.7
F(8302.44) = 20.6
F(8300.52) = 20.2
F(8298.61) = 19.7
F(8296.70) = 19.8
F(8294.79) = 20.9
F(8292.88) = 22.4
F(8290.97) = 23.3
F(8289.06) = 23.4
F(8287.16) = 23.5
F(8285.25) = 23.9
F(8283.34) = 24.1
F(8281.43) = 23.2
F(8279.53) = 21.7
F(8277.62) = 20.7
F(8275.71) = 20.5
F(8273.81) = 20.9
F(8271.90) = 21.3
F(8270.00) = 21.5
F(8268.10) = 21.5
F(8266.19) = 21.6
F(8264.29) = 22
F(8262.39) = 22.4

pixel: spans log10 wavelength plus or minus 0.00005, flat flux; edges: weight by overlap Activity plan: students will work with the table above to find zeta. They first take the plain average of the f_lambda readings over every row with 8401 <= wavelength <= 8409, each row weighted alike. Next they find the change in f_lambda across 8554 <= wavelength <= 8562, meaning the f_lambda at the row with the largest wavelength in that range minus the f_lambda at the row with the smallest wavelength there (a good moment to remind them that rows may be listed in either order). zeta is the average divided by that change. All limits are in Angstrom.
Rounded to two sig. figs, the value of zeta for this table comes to -47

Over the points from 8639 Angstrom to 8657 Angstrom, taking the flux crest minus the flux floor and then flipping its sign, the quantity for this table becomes -2.2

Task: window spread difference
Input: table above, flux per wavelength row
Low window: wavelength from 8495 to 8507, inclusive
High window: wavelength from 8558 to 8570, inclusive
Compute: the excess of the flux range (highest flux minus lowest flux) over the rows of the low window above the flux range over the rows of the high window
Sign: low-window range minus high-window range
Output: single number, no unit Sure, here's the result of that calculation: 0.6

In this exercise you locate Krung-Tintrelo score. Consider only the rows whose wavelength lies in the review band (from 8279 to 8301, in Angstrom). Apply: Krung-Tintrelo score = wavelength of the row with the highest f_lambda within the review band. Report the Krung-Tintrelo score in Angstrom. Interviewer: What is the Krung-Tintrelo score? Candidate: 8283.34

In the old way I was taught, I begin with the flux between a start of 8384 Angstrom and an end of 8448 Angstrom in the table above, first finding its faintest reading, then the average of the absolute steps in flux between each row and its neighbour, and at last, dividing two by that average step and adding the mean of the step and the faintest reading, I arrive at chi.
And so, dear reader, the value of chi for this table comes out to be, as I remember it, 13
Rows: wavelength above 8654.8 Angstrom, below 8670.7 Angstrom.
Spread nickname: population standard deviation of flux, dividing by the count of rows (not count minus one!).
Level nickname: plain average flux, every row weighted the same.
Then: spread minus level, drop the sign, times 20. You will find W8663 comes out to 421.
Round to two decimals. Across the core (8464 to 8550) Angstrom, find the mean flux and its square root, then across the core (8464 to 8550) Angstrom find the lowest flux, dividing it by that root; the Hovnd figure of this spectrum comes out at 4.07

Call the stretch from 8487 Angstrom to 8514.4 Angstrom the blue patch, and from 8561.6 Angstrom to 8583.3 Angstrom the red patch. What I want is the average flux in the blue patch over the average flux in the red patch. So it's 0.955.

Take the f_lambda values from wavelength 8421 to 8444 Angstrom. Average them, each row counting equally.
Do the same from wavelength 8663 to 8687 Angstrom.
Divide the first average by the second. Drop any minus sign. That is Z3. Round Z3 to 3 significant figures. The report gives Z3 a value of 1.03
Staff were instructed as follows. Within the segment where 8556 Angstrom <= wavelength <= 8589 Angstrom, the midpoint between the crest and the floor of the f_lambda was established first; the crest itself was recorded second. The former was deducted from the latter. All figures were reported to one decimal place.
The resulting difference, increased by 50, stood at 50.6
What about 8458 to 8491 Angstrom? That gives 50.7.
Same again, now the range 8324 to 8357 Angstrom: 51.0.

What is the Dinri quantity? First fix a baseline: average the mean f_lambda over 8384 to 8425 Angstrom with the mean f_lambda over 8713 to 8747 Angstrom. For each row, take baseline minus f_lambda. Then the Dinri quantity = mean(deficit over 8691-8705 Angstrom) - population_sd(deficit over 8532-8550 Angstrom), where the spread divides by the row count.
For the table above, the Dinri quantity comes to -0.54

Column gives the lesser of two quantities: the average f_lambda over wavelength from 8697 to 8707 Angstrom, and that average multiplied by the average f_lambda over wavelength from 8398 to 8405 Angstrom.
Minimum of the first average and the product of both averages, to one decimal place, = 21.6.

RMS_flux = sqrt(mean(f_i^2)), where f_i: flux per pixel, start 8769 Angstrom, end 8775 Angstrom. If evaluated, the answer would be 21.8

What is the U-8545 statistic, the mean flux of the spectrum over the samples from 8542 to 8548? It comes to 21.2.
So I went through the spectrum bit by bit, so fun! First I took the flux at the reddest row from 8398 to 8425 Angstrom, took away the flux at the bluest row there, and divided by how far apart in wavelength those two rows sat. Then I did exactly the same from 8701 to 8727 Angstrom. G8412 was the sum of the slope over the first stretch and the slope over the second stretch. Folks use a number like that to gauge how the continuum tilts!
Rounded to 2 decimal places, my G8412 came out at -0.13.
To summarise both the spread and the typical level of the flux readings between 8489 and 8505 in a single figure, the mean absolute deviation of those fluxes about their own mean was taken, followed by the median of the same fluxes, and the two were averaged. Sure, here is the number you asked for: 10.3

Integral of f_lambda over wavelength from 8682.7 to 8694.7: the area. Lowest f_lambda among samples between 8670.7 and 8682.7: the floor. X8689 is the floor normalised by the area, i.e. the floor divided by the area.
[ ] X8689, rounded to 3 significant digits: 0.0805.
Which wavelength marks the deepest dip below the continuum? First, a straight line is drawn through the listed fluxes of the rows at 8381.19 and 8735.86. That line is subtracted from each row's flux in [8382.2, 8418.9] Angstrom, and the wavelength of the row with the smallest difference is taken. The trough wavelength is 8385.05 Angstrom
